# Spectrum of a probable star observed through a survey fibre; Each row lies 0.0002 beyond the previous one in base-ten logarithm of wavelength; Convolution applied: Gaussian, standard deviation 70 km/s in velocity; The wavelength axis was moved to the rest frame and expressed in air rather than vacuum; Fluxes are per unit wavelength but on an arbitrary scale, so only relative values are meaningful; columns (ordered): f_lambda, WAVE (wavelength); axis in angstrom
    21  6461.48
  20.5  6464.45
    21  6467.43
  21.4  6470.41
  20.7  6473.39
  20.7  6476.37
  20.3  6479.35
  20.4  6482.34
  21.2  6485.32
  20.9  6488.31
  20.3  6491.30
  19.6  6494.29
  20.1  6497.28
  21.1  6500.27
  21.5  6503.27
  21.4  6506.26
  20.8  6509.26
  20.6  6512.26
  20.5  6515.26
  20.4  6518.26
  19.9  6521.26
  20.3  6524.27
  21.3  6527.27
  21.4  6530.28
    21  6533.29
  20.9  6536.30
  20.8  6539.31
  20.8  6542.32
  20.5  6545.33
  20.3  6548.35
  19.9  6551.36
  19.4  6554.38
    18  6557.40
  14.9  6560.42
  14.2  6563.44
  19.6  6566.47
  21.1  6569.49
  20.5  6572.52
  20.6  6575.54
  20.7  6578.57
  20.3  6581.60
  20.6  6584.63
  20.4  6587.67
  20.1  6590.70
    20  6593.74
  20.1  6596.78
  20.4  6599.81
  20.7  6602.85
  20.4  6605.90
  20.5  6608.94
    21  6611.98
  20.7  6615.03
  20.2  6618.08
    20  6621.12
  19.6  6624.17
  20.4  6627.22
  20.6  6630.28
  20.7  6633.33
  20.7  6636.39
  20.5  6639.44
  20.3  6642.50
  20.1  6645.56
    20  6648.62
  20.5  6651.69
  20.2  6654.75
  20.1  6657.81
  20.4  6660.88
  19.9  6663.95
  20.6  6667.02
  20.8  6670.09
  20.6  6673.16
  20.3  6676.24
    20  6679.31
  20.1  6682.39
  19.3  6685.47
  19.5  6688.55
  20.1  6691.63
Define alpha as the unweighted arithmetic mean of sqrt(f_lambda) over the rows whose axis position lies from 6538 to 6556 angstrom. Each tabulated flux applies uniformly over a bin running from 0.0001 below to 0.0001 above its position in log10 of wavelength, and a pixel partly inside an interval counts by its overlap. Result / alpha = 4.50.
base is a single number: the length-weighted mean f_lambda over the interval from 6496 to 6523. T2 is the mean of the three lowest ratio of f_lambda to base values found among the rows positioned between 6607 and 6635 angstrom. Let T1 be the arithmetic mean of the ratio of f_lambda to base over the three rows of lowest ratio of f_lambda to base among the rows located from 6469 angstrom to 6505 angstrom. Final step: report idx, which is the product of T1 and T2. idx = 0.931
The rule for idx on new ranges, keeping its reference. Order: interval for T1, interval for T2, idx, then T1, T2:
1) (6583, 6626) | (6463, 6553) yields 0.918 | 0.960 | 0.957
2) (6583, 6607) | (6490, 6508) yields 0.937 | 0.970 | 0.966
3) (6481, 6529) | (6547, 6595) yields 0.728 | 0.960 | 0.759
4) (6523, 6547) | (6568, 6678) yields 0.951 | 0.992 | 0.958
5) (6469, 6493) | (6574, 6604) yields 0.952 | 0.982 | 0.970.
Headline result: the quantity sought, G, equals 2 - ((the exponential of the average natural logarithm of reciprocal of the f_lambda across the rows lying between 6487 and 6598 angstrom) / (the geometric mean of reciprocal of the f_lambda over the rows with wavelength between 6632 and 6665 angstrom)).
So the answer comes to 0.99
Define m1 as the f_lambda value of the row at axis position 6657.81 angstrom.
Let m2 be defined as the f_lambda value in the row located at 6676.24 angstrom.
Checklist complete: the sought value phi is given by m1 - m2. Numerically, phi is -0.2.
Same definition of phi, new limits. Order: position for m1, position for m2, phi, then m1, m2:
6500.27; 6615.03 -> 0.4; 21.1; 20.7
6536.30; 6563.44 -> 6.7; 20.9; 14.2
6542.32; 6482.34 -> 0.4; 20.8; 20.4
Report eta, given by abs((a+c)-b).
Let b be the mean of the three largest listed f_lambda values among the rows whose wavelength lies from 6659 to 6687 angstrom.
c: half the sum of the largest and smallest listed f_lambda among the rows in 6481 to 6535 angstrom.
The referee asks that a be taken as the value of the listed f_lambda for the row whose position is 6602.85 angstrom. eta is 20.6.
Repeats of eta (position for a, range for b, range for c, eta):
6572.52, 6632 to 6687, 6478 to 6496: 20.2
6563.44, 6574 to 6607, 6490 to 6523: 14.1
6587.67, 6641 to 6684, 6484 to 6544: 20.3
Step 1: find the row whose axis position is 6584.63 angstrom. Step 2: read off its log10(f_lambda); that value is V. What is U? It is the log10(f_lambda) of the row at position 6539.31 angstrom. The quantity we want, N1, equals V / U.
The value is 1.00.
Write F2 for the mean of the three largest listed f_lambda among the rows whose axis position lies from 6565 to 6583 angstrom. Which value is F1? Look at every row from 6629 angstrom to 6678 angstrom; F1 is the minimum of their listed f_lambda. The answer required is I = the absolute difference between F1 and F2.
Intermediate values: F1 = 19.9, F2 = 20.8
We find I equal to 0.9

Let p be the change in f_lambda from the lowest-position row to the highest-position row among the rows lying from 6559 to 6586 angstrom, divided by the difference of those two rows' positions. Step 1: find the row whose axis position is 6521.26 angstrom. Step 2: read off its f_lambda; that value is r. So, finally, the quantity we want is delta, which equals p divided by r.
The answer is 0.0118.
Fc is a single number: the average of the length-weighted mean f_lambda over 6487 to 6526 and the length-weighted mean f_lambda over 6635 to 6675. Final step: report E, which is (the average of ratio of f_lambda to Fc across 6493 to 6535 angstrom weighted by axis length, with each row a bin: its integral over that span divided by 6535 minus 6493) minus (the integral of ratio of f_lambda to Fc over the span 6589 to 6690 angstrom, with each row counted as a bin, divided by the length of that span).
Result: 0.02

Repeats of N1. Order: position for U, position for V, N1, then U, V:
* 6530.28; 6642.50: 0.98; 1.33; 1.31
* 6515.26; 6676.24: 1.00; 1.31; 1.31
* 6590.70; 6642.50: 1.00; 1.30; 1.31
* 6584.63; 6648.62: 0.99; 1.31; 1.30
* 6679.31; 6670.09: 1.01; 1.30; 1.32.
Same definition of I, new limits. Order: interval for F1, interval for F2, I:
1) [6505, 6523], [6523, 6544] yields 1.3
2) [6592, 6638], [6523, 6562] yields 1.6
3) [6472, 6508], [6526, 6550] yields 1.6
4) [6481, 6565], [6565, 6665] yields 6.7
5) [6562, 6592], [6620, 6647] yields 6.5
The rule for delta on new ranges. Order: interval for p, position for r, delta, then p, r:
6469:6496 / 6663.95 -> -0.0038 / -0.075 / 19.9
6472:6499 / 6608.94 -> -0.0012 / -0.025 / 20.5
